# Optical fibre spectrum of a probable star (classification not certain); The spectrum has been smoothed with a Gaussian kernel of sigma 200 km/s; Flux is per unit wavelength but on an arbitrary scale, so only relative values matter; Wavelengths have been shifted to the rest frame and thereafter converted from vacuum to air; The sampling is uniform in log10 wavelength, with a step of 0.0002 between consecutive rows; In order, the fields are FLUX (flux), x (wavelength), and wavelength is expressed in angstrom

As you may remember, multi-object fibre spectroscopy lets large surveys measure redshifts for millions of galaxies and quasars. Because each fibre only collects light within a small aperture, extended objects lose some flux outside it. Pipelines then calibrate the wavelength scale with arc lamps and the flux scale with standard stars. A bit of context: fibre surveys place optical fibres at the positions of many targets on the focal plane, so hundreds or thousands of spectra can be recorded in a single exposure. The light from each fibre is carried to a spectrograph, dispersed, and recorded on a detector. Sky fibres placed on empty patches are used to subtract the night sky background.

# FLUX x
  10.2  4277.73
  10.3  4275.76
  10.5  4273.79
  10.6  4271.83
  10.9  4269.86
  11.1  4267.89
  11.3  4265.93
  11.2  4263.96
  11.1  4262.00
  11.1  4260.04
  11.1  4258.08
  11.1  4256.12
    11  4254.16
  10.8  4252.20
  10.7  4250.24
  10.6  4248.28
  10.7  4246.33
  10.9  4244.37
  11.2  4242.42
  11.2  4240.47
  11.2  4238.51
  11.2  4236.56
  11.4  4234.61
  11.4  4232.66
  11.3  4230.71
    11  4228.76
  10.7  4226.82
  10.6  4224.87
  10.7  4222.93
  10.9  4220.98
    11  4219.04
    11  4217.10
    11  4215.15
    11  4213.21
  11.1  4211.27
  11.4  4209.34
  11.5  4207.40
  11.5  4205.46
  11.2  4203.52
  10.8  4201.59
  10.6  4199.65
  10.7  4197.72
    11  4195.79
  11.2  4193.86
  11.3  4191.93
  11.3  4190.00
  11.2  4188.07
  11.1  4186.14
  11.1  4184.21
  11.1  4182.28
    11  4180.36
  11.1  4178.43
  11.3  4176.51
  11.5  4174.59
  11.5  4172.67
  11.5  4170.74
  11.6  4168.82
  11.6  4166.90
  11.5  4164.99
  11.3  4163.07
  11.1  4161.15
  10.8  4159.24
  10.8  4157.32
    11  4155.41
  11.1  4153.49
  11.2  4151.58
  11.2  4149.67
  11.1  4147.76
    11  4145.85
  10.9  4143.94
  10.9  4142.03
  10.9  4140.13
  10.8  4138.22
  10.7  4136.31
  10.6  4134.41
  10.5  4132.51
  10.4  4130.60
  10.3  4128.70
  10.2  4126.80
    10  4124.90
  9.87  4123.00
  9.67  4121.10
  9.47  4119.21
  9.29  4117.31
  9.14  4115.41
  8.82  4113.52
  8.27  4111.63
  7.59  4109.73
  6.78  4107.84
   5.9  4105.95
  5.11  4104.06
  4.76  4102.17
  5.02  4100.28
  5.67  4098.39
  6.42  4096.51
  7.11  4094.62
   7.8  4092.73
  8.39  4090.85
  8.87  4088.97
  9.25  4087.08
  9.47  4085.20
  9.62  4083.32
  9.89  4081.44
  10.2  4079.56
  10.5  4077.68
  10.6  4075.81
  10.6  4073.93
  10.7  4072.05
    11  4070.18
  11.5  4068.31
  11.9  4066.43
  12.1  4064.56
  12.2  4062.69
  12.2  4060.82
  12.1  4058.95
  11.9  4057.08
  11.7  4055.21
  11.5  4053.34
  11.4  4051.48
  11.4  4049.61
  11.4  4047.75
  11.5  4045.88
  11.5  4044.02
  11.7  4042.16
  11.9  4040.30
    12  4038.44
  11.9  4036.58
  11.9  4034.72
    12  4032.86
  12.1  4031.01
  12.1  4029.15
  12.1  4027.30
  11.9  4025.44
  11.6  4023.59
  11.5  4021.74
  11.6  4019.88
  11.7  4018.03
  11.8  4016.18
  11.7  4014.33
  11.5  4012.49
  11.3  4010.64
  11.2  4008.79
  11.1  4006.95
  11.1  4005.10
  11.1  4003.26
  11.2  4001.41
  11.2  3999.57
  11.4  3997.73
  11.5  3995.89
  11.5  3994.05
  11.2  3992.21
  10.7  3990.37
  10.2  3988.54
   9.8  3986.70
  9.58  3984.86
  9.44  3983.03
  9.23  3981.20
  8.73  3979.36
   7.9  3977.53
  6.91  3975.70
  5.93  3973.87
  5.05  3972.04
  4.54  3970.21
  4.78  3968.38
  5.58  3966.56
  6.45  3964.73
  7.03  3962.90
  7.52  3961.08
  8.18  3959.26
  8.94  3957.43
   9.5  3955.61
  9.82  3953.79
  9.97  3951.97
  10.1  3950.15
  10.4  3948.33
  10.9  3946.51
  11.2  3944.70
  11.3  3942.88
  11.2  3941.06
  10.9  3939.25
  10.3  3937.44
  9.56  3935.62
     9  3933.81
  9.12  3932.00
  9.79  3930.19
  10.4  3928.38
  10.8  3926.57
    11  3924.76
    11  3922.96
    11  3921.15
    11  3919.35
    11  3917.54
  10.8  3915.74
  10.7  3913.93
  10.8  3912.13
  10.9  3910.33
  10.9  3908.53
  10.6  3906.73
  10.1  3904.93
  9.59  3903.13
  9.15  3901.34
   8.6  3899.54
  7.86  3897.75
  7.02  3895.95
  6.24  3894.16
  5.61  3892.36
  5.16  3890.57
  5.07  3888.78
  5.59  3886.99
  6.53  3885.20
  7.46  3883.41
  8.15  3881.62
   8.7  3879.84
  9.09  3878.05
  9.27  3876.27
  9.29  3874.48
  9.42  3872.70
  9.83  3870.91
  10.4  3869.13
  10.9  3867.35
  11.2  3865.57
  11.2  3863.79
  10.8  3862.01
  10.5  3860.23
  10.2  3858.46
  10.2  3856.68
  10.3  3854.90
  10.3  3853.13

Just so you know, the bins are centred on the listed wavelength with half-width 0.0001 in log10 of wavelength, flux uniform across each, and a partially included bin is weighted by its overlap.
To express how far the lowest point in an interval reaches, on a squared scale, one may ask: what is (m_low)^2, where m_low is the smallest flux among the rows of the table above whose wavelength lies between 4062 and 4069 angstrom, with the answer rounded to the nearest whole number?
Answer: 132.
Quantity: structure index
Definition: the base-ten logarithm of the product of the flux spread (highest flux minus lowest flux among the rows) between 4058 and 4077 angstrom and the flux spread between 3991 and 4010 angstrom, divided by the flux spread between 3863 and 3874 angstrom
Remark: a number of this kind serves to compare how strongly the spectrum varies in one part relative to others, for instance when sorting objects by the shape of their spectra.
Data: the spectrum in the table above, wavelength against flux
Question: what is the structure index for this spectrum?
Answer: -0.4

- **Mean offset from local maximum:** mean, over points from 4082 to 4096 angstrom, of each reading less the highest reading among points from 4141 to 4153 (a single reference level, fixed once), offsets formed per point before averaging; -2.6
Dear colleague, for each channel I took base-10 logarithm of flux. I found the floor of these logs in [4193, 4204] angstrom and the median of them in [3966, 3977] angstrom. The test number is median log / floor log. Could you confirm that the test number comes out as 0.71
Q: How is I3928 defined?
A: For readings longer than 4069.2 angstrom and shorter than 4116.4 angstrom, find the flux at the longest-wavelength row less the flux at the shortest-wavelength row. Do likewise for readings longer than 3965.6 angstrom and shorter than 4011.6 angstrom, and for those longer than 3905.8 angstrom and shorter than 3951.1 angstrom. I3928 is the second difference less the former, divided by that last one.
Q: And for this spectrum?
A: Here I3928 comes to -15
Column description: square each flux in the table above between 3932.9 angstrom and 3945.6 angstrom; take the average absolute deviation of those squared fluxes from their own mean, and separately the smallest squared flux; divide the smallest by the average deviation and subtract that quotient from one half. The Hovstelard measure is -4.7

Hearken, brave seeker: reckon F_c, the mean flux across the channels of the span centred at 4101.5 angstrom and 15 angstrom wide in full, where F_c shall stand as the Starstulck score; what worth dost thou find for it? 5.8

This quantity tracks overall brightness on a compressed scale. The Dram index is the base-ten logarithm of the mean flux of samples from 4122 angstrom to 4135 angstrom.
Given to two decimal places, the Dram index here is 1.01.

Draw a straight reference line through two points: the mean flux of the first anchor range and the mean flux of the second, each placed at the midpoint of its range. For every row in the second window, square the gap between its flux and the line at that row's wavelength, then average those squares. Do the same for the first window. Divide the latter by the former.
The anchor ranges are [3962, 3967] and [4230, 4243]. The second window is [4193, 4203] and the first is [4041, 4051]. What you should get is 90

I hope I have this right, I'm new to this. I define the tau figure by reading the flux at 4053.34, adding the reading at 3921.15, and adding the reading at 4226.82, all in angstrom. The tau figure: 33.2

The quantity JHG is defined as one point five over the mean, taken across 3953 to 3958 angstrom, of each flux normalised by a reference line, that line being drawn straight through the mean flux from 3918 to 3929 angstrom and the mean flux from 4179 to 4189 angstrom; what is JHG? 1.73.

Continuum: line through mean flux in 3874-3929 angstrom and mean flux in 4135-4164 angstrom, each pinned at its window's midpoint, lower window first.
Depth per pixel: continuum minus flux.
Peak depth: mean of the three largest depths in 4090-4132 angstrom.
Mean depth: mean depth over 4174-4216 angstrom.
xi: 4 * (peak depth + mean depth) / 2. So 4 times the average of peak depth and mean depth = 11.7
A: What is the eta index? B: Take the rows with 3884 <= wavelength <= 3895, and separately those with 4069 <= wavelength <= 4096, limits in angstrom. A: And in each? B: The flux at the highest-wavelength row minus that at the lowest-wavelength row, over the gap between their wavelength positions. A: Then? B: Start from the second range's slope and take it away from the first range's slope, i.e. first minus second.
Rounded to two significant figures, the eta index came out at 0.13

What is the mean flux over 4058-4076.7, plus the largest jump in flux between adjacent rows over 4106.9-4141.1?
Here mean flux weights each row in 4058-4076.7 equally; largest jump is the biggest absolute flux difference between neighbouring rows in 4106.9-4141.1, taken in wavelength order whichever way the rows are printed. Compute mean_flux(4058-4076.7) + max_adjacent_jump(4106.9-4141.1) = 12.3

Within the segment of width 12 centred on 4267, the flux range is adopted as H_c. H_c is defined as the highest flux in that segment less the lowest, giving 0.70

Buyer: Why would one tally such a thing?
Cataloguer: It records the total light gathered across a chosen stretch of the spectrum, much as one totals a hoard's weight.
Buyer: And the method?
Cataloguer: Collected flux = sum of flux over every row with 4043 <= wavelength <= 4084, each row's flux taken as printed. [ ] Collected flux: 247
